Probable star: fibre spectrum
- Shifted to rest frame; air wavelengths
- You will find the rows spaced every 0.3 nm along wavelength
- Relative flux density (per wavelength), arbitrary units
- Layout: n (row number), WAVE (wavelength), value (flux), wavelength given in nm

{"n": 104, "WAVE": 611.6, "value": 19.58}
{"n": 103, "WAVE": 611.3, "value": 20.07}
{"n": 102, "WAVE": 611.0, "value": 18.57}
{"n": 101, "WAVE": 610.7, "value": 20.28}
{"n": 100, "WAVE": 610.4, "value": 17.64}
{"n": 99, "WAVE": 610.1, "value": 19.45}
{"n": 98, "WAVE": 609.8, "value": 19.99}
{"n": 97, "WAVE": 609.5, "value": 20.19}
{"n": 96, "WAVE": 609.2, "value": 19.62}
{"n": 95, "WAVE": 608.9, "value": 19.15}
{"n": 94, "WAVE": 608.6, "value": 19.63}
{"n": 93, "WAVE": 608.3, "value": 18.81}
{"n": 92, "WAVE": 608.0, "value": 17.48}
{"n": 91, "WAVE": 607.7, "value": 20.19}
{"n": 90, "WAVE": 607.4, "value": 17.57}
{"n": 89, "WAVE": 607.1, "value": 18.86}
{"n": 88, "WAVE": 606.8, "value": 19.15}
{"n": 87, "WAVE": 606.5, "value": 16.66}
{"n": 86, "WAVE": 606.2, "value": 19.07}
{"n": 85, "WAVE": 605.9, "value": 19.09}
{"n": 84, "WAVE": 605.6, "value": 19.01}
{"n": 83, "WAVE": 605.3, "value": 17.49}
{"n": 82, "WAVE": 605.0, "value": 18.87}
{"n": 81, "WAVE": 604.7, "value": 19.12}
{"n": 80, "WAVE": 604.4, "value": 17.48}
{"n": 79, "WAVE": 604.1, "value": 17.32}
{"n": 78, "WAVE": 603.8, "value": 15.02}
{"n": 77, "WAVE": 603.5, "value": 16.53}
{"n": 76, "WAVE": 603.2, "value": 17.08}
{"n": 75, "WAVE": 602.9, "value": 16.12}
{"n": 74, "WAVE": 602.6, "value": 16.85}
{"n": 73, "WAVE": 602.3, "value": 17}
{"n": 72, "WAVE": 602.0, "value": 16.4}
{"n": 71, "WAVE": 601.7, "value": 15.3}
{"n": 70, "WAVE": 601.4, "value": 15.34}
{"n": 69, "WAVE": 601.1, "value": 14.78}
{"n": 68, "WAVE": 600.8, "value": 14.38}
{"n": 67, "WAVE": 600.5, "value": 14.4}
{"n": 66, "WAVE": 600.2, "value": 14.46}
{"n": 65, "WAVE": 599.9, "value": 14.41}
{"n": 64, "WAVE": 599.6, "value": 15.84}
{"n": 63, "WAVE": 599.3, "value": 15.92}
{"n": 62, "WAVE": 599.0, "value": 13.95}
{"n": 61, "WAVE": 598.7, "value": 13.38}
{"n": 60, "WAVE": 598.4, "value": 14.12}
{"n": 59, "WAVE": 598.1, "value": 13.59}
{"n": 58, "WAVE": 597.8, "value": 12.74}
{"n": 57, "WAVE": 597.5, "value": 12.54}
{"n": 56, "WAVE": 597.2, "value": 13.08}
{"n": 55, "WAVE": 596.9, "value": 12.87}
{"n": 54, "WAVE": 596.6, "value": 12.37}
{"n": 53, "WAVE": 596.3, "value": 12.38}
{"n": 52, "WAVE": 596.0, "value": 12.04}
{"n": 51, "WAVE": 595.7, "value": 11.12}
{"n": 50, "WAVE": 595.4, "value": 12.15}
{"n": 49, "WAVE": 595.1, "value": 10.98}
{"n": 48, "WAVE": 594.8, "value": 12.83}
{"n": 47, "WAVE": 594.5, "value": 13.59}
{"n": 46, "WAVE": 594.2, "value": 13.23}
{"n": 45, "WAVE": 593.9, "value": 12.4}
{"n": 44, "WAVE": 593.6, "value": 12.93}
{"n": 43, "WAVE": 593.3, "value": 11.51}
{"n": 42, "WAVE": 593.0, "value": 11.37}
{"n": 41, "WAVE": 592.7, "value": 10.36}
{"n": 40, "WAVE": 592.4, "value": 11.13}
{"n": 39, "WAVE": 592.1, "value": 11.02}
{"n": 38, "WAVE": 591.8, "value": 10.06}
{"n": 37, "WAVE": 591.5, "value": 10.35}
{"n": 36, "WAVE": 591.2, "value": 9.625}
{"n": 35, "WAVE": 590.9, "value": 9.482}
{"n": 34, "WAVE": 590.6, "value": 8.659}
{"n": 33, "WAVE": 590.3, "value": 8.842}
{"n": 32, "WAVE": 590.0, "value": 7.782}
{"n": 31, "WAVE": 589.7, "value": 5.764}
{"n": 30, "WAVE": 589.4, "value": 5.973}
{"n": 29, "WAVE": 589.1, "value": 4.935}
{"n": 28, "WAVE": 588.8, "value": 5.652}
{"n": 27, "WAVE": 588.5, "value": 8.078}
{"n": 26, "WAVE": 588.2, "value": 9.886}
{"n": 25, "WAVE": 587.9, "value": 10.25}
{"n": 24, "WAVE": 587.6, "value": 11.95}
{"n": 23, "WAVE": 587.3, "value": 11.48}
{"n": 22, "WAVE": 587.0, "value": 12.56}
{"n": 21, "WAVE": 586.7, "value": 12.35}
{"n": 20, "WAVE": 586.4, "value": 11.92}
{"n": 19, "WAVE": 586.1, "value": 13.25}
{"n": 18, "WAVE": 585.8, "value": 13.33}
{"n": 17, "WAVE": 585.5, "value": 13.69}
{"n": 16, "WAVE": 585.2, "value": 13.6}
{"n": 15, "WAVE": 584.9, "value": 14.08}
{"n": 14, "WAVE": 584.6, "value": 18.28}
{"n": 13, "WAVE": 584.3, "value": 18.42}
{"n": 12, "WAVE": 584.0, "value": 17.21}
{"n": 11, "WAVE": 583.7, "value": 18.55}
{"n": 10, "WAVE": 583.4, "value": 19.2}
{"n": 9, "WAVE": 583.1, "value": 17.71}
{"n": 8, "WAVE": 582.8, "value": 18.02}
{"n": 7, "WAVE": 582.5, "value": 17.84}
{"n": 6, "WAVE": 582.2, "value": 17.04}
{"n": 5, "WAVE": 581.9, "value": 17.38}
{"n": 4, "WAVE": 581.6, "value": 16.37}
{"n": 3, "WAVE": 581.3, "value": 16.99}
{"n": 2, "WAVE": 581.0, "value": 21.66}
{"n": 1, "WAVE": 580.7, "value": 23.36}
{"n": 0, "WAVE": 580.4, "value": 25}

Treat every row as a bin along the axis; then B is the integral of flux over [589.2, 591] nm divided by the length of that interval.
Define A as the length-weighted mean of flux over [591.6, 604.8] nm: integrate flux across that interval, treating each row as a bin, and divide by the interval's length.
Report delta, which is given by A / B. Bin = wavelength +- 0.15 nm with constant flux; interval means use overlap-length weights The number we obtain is 1.8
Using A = 13.9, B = 8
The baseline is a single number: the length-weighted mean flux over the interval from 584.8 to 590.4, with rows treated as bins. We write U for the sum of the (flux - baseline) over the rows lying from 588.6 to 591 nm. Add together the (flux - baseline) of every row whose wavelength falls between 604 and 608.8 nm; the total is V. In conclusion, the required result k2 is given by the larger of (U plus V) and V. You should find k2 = 132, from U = -25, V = 132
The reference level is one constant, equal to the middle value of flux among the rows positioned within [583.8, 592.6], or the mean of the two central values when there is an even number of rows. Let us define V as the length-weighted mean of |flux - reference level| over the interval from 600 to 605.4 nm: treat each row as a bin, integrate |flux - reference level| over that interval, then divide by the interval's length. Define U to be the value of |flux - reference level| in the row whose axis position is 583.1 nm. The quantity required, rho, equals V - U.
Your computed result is -1.4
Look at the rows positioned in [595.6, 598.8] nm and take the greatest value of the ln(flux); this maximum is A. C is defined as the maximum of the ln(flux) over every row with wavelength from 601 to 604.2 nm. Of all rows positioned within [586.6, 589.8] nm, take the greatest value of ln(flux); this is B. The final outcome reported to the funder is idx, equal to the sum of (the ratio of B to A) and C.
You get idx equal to 3.8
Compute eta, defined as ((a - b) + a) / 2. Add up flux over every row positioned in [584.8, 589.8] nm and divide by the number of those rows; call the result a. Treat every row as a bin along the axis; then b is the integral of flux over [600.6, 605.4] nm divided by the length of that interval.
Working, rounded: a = 11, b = 17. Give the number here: 2.2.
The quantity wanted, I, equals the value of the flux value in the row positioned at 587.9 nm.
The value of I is 10.25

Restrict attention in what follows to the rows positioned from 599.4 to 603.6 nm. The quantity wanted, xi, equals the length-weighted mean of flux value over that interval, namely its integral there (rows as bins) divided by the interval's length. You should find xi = 16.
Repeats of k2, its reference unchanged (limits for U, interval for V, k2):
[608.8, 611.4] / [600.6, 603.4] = 133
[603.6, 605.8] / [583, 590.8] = 99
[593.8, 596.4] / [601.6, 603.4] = 56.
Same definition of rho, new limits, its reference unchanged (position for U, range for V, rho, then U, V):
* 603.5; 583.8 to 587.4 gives -2.3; 5.5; 3.3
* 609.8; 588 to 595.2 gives -6.9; 9.0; 2.1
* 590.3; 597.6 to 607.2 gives 3.0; 2.2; 5.2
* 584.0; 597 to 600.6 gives -3.2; 6.2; 3.0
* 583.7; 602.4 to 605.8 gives -1.2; 7.5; 6.4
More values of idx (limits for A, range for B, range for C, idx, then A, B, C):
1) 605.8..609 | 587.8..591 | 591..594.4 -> 3.4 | 3.01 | 2.3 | 2.58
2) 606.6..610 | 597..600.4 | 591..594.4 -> 3.5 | 3.01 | 2.8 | 2.58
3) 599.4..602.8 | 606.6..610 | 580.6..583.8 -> 4.2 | 2.83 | 3.0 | 3.15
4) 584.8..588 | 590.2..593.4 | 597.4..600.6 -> 3.7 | 2.64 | 2.4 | 2.77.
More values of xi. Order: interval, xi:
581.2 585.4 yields 17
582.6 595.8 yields 12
